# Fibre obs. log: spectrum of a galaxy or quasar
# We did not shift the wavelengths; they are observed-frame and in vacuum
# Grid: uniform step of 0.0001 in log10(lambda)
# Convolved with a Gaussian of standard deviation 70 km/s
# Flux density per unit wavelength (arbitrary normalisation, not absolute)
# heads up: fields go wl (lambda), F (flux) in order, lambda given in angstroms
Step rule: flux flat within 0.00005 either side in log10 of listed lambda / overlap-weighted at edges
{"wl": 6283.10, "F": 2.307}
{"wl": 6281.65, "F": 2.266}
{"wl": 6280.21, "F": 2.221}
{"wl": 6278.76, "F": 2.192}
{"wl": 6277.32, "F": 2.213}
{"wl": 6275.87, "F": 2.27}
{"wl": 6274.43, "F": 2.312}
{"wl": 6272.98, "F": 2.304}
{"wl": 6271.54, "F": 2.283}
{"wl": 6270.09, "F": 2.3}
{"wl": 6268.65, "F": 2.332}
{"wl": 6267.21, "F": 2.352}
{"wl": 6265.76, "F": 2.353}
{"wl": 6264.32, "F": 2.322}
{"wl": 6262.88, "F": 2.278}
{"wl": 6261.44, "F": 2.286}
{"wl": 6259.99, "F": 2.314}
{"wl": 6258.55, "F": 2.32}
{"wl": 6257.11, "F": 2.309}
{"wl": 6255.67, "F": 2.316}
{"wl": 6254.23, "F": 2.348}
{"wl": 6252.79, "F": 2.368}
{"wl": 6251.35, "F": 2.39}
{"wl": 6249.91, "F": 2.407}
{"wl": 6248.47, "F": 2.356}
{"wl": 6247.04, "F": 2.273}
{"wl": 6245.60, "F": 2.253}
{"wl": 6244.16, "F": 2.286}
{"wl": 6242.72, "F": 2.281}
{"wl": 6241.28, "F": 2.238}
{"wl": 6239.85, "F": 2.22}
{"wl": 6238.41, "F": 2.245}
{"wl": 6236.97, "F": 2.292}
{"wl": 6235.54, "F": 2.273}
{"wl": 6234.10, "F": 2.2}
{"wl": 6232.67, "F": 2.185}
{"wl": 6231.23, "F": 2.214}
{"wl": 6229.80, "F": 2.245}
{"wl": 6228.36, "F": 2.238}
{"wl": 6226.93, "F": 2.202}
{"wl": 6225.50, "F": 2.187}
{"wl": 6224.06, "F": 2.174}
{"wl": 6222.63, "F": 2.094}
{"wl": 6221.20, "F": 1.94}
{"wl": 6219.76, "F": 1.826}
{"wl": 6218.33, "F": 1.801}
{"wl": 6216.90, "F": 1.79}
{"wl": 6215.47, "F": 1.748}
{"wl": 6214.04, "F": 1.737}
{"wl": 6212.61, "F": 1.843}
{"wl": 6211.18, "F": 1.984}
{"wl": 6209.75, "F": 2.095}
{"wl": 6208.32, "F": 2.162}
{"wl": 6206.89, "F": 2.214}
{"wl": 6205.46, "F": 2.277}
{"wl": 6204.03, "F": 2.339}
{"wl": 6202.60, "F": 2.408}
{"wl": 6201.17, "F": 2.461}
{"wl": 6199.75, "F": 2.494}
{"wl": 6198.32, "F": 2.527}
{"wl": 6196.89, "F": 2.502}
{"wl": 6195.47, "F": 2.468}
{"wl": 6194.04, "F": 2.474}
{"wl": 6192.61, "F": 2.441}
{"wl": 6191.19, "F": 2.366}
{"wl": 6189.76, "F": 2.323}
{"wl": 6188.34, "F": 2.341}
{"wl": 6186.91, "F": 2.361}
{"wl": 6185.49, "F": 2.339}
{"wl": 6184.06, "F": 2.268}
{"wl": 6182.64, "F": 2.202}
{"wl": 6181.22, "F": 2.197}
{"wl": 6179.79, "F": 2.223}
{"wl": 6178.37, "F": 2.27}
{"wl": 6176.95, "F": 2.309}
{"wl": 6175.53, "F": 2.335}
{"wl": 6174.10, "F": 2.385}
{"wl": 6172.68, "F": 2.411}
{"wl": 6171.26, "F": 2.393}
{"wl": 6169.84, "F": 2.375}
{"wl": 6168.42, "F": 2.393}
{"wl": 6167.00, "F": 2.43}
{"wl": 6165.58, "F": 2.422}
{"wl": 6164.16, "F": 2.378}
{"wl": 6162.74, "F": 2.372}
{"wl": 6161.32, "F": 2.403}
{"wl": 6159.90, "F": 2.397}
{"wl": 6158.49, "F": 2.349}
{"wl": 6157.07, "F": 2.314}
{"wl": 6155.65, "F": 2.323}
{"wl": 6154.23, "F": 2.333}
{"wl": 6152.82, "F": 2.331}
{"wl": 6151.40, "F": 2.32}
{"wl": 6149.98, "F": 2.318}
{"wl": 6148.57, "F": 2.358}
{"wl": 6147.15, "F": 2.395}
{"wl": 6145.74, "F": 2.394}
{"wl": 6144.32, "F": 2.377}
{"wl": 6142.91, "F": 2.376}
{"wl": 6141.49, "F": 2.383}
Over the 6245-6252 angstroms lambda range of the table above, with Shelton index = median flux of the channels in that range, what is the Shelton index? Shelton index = 2.36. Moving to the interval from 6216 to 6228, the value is 2.02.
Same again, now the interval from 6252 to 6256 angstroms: 2.35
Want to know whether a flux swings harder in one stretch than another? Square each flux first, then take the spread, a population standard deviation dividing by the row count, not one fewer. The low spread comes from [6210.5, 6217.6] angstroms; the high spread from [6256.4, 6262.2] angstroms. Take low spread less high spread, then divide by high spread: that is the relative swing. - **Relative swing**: 4.7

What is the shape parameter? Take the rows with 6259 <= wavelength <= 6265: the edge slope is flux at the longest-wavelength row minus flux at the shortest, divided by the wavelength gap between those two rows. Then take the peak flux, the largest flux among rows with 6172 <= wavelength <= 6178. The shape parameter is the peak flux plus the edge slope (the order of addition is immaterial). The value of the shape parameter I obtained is 2.41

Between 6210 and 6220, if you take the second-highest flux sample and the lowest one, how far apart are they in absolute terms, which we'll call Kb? 0.11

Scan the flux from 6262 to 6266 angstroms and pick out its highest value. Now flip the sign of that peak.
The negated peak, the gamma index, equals -2.35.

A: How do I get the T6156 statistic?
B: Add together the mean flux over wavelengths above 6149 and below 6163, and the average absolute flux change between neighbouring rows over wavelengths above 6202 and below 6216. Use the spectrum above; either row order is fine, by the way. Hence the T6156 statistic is 2.422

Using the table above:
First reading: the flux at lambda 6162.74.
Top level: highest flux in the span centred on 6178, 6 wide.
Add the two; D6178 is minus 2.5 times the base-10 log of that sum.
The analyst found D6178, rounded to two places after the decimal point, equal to -1.68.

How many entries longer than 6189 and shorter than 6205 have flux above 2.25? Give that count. 11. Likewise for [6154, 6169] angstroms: 11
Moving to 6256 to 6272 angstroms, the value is 11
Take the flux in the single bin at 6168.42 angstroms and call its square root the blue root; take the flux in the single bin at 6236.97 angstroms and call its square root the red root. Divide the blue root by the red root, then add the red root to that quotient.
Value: 2.54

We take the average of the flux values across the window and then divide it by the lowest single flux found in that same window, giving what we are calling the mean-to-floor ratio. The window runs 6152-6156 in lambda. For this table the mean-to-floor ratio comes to 1.003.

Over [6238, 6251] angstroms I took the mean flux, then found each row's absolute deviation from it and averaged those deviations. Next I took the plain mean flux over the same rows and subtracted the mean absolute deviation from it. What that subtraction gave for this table 2.24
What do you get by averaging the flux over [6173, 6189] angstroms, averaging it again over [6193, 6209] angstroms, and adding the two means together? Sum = 4.69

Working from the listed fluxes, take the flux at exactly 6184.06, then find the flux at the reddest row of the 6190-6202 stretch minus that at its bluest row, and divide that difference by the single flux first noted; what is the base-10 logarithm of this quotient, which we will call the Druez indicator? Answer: -1.38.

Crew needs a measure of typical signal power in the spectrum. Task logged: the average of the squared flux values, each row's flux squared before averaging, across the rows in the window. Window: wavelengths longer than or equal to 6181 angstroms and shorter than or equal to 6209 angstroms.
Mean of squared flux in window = 5.6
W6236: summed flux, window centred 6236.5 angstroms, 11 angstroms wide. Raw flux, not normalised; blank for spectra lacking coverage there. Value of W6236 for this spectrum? 17.9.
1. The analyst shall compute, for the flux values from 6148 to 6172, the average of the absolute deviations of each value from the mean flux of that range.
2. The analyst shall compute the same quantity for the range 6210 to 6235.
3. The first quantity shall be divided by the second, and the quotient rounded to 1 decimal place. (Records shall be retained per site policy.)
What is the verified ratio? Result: 0.2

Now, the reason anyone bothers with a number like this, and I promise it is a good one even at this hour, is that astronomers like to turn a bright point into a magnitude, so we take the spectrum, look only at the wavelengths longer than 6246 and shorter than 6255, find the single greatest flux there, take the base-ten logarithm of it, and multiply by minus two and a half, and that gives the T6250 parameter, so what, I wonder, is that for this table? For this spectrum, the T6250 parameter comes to -0.954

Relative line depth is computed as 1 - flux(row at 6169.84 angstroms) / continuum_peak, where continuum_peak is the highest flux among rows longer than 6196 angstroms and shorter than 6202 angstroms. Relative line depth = 0.060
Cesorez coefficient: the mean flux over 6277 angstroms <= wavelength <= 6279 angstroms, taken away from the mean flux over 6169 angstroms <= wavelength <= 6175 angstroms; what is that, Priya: 0.2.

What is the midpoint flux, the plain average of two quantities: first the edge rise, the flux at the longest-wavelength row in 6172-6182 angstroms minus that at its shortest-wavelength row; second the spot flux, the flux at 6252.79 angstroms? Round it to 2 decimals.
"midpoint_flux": 1.08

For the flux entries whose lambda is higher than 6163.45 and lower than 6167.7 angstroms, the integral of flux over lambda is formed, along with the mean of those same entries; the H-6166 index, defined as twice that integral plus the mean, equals 22.9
